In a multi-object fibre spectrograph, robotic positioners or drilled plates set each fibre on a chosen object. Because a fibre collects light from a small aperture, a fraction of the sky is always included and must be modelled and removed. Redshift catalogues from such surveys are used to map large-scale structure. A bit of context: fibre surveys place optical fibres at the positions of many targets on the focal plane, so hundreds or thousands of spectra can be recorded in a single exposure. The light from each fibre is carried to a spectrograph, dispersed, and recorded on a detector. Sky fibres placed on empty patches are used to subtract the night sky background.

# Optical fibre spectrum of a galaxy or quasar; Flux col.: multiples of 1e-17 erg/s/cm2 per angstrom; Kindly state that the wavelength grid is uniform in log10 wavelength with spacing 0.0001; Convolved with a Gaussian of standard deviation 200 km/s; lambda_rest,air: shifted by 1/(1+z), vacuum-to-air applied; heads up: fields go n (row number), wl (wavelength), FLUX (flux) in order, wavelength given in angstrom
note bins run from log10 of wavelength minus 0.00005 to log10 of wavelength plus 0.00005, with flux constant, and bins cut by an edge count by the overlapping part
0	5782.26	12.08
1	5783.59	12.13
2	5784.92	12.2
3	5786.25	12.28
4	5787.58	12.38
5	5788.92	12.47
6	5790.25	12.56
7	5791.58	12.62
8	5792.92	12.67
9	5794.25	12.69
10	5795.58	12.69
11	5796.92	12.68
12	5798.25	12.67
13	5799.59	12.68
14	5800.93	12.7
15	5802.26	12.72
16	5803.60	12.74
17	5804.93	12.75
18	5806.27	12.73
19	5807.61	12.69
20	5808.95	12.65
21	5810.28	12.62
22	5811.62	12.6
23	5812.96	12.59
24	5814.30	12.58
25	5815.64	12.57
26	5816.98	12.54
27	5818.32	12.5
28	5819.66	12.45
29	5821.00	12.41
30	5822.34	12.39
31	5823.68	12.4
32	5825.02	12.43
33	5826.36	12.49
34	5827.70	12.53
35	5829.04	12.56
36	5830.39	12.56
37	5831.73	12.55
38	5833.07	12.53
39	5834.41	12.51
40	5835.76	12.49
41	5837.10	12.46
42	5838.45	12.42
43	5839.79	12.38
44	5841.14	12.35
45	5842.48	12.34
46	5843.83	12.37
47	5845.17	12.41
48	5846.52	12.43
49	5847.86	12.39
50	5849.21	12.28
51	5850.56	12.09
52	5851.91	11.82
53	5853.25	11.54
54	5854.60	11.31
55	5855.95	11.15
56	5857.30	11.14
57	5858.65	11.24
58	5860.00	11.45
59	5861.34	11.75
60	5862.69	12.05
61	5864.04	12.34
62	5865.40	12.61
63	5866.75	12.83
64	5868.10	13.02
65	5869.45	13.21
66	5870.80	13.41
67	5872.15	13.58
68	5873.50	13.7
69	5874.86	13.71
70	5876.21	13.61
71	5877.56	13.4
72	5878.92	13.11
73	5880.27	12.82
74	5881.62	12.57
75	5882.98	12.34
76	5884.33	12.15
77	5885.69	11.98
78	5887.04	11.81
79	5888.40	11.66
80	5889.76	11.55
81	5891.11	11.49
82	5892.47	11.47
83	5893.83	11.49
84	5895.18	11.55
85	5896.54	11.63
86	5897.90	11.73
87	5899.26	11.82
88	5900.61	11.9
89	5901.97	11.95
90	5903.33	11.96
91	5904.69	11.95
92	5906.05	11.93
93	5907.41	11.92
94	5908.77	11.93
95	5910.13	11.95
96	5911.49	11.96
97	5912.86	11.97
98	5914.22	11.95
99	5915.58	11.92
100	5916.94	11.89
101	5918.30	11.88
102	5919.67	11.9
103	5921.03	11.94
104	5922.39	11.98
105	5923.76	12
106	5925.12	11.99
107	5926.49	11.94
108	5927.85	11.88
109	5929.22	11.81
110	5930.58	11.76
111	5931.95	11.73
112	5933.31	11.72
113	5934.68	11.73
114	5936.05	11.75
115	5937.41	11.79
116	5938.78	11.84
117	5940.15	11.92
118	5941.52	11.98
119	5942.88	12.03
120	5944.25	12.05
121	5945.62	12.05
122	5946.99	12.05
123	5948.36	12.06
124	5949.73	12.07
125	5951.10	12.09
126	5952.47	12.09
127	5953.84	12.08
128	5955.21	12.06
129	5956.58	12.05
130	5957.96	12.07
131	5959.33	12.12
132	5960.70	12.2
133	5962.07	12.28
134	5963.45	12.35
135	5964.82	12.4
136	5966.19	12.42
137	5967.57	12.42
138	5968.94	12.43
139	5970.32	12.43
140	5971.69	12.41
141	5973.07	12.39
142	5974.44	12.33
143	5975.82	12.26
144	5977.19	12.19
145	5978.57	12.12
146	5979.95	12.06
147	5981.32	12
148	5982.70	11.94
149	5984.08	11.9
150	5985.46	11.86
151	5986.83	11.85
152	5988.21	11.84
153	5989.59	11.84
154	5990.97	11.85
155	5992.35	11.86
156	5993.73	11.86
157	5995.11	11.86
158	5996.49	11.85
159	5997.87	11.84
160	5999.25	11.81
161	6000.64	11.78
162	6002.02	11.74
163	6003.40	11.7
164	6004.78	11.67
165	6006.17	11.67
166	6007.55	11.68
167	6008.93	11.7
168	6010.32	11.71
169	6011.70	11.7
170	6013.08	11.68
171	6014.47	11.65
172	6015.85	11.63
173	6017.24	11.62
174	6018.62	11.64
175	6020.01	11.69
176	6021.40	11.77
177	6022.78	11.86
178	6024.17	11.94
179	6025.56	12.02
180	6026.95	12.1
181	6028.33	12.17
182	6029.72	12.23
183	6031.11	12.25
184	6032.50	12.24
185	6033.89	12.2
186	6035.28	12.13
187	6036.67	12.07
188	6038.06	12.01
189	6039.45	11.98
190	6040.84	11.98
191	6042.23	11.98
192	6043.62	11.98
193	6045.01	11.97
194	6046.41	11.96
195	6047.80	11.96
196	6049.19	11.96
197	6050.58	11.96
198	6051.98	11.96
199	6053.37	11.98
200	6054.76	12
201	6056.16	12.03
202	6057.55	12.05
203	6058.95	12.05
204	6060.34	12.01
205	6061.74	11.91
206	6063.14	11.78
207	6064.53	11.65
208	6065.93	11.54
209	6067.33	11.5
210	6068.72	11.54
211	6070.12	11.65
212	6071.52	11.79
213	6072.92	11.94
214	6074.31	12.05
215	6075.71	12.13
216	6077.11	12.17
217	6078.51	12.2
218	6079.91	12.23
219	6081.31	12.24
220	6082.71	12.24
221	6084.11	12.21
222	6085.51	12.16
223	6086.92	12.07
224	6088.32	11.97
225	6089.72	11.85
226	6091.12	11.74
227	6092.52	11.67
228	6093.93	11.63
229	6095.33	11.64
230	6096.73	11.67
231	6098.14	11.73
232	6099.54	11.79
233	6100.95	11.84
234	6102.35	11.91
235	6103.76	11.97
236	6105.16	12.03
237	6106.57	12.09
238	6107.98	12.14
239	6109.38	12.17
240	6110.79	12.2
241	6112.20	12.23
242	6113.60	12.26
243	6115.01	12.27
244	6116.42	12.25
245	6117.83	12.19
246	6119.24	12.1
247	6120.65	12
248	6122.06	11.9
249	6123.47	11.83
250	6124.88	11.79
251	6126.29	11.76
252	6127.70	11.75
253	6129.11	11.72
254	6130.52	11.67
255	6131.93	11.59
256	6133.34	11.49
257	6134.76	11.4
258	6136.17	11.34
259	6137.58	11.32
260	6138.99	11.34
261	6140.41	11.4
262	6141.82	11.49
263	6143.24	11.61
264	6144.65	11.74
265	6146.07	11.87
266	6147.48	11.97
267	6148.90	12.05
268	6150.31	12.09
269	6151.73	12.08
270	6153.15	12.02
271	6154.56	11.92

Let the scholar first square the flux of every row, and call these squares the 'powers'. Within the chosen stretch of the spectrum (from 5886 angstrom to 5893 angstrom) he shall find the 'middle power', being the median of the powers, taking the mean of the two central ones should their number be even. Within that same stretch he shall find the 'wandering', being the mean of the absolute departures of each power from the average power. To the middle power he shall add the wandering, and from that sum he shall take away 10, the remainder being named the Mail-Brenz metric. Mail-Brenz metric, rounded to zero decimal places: 126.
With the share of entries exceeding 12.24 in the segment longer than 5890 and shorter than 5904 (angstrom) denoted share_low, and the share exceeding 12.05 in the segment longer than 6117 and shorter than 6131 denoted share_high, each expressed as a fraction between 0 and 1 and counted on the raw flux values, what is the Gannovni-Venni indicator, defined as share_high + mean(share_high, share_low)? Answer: 0.3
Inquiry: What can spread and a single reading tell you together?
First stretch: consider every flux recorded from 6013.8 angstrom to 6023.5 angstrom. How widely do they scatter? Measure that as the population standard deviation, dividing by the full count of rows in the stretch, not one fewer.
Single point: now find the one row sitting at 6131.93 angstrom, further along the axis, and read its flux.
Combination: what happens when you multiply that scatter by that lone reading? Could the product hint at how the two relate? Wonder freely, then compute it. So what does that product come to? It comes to 1.0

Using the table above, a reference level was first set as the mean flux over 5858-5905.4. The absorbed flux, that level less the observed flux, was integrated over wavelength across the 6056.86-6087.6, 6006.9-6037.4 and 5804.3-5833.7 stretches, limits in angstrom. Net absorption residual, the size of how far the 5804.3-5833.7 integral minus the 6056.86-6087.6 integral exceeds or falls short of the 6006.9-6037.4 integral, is 31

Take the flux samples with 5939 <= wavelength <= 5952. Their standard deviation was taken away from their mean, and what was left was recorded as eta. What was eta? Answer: 12.0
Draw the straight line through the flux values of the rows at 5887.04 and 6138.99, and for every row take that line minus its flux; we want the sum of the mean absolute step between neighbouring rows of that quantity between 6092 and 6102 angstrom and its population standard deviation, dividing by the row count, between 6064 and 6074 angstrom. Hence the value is 0.194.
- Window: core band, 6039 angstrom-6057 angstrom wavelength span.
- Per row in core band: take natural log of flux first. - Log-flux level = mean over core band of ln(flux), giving 2.48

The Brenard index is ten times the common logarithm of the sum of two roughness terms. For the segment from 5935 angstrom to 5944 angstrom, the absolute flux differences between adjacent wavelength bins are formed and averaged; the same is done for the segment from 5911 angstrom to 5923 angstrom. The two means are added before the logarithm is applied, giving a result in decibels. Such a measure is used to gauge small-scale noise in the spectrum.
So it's -11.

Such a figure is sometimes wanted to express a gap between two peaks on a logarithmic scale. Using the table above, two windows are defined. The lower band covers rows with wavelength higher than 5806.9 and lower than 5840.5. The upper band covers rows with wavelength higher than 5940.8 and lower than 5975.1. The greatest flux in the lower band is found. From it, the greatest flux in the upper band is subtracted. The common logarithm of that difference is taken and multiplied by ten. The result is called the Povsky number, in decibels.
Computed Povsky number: -5.9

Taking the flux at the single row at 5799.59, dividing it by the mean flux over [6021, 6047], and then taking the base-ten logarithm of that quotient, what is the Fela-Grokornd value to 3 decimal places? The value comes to 0.022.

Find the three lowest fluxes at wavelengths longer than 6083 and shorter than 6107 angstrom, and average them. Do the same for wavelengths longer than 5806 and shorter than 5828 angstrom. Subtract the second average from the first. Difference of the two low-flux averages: -0.75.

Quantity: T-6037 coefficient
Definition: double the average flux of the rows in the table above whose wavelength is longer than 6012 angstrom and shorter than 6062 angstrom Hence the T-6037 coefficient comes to 23.9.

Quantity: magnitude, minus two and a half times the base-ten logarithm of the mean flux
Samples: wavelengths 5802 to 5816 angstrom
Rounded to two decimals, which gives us -2.76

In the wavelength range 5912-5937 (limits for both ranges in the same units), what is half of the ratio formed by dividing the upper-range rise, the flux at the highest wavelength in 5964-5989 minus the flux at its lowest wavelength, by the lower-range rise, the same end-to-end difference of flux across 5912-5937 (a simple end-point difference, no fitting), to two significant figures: 1.3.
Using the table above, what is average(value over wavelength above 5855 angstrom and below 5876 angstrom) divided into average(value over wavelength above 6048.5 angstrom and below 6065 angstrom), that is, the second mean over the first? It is 0.96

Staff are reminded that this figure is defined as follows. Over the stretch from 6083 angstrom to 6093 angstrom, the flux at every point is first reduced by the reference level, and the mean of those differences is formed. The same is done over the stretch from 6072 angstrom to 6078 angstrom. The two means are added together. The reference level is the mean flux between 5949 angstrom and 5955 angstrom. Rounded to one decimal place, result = -0.1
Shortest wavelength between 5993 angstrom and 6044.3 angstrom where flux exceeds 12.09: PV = 6026.95 angstrom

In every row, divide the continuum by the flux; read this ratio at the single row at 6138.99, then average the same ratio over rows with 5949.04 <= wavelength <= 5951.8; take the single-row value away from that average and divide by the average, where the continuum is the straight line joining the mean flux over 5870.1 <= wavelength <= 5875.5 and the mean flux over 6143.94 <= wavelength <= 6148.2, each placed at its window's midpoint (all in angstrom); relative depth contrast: 0.032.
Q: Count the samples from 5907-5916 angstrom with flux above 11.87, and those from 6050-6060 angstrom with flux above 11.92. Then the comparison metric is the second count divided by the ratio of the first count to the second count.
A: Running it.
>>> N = 7.0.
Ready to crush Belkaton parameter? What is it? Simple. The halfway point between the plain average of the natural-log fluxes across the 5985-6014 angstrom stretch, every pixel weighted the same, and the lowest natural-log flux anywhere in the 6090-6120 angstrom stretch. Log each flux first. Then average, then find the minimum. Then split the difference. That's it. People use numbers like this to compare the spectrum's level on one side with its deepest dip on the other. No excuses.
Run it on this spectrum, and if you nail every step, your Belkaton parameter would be 2.46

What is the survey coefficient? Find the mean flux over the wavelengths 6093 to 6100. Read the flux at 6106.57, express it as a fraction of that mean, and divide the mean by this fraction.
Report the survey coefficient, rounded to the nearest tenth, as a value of 11.3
